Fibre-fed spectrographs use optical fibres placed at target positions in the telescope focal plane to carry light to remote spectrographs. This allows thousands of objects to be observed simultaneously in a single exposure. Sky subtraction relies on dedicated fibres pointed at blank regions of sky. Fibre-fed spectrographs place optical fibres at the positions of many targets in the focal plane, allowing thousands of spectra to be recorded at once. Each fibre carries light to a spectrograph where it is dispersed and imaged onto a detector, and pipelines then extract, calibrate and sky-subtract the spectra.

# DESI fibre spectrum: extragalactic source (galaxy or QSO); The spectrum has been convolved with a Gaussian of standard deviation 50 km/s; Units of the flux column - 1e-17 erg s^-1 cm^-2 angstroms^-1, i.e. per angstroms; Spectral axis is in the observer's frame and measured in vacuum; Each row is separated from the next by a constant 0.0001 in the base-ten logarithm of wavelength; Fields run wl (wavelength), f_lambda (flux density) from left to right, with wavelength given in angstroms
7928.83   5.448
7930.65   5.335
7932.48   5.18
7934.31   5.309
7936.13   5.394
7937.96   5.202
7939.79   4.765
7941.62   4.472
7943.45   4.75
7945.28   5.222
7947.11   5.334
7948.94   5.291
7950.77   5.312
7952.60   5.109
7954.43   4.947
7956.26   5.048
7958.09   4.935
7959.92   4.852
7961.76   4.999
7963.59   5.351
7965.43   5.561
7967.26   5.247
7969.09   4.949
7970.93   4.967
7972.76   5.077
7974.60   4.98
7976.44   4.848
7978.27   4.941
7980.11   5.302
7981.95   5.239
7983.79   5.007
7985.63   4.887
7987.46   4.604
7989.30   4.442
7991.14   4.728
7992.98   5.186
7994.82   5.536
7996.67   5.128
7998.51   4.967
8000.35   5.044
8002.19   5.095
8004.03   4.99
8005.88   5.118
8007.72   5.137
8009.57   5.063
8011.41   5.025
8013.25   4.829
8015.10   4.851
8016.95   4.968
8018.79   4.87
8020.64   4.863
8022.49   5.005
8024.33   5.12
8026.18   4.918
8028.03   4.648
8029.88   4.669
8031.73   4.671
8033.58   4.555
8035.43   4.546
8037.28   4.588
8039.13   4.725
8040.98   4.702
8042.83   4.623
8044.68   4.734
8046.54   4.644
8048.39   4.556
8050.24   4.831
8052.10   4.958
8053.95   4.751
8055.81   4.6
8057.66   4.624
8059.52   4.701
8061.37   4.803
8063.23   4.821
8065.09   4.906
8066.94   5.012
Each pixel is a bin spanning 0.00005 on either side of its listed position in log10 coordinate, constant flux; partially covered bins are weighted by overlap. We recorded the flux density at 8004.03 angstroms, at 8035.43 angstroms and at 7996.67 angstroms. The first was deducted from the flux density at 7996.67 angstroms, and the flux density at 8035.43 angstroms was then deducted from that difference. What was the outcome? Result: -4.4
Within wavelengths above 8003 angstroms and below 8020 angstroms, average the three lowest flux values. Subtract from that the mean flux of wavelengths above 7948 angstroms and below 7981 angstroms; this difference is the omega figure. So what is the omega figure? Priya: -0.25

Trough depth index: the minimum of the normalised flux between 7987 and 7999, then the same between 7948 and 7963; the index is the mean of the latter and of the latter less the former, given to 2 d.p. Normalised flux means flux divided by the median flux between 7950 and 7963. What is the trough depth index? 0.53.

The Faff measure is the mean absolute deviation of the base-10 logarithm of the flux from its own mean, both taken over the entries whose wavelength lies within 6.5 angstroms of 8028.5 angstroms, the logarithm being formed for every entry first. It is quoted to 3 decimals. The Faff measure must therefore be 0.017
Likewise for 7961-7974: 0.016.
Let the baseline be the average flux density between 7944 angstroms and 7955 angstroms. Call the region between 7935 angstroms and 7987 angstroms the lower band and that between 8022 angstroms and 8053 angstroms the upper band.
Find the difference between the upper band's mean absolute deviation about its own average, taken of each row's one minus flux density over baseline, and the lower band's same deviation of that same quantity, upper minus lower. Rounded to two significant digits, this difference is -0.011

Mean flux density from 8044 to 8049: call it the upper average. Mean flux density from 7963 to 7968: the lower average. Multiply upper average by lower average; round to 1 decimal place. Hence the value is 25.0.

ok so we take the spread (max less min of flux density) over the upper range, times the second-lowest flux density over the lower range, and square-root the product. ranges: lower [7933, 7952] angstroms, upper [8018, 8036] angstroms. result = 1.65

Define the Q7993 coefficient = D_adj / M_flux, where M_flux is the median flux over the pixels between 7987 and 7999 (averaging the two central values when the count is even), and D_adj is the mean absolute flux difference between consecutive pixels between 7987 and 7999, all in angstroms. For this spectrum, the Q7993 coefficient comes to 0.061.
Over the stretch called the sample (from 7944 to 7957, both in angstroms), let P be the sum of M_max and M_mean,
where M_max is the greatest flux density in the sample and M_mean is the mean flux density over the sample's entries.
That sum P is 10.5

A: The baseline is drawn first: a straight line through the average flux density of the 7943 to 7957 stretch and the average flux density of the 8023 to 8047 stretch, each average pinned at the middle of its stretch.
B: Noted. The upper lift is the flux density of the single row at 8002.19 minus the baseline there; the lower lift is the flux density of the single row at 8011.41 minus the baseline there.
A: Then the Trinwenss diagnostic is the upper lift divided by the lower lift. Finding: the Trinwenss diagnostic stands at 1.12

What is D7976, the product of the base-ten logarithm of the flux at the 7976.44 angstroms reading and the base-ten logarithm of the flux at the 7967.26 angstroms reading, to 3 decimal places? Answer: 0.494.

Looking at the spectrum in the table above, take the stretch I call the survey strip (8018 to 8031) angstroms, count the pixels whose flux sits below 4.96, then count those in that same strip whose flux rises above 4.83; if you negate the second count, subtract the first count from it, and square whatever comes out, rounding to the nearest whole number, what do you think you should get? 100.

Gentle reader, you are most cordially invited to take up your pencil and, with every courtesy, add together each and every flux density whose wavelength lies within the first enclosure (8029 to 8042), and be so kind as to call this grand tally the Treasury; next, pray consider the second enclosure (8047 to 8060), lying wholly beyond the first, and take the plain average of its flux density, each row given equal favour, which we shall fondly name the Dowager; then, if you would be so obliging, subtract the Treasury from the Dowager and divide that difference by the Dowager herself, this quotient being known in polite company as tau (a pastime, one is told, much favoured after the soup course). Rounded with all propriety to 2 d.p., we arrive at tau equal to -5.88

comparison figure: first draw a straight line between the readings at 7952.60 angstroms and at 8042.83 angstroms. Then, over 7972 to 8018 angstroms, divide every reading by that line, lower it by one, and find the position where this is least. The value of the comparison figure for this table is 7989.30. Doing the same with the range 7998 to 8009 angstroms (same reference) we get 7998.51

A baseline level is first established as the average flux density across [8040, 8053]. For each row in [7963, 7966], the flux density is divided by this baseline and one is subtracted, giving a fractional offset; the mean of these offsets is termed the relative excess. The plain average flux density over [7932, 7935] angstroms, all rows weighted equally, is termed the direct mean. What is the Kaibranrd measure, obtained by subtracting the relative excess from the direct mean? 5.09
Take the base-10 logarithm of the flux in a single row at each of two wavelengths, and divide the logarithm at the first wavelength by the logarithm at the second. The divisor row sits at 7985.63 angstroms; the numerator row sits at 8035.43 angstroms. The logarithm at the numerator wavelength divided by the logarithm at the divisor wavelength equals 0.954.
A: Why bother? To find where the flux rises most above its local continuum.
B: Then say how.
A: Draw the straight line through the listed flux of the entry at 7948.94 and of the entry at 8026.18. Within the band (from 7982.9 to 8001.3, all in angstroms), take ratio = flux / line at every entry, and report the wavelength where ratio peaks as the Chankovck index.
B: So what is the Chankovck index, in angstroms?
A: 7994.82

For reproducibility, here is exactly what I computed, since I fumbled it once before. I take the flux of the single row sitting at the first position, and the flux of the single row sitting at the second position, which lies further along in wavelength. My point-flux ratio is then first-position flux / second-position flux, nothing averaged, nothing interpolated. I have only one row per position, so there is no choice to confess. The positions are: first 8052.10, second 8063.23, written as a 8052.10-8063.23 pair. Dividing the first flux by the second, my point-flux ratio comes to 1.03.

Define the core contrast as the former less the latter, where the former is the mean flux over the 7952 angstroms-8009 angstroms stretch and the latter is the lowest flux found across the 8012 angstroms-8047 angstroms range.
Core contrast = 0.493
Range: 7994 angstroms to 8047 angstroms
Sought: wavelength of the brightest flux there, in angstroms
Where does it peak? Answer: 7994.82 angstroms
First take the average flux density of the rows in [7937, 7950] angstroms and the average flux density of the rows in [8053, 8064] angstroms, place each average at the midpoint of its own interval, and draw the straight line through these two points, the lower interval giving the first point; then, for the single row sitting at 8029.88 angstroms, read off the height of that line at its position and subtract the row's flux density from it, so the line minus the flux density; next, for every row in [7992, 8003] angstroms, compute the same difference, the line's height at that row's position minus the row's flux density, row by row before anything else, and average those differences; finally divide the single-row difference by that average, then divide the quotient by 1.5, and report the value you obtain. -0.3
